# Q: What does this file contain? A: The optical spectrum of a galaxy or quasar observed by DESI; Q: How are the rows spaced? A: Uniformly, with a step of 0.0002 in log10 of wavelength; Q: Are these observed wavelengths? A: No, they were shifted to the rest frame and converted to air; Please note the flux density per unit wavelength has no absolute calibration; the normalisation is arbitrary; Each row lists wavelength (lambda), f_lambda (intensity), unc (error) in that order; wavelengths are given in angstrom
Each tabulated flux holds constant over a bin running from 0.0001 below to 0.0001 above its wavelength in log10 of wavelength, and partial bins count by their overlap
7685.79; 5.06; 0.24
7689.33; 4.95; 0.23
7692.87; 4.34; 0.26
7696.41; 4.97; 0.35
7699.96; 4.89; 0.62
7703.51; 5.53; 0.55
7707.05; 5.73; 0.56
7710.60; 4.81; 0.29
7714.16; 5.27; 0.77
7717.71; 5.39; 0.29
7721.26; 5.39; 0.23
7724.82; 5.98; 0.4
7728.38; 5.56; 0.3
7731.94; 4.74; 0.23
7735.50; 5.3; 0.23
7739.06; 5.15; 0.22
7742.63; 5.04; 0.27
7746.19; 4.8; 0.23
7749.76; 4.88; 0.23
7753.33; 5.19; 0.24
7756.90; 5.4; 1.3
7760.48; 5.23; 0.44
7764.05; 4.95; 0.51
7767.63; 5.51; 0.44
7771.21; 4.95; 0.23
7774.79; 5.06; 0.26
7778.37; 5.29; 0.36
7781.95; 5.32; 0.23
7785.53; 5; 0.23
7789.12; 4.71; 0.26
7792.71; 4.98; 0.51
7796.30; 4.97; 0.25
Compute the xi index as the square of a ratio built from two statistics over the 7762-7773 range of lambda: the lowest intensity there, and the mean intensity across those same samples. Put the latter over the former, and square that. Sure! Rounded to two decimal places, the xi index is 1.08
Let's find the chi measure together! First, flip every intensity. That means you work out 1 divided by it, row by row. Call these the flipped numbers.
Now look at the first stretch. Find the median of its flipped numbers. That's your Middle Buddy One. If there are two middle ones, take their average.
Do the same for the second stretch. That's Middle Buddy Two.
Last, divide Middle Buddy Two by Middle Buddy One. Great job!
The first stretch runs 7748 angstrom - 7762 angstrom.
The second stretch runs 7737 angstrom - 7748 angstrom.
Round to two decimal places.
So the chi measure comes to 1.03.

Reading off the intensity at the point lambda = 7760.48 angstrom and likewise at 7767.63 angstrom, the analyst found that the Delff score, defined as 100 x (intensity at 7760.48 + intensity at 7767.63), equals 1074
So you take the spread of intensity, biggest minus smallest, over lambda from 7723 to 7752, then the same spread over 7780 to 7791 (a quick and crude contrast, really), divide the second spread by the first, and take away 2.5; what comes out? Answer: -2.0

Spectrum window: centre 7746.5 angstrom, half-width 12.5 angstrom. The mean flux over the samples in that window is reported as 5.11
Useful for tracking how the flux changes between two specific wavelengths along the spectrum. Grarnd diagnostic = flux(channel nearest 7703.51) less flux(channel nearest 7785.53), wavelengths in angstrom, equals 0.5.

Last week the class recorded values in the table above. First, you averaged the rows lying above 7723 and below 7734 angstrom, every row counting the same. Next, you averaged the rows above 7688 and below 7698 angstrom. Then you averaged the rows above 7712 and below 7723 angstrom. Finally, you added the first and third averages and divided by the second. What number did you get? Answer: 2.3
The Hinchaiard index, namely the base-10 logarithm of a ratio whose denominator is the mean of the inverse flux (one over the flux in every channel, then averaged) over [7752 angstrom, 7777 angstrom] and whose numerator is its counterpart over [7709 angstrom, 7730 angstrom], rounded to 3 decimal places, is -0.017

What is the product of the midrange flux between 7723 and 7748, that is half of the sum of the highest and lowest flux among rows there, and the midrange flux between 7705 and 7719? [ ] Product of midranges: 28.2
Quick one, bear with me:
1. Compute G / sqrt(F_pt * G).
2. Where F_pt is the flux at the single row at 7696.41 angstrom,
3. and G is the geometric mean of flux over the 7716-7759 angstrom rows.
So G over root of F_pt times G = 1.03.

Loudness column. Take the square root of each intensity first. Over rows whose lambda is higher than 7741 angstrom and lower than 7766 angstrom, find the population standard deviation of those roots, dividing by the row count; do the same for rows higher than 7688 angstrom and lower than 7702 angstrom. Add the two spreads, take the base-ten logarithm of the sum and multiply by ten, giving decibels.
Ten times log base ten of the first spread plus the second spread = -9.8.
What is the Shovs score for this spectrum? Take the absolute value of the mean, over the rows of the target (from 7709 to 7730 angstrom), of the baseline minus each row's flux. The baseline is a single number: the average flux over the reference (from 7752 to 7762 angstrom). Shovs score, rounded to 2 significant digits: 0.13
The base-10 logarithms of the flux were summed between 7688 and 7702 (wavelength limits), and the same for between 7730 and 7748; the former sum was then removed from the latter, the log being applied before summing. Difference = 0.8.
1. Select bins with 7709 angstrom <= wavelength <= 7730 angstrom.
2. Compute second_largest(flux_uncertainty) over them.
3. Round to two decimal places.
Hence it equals 0.40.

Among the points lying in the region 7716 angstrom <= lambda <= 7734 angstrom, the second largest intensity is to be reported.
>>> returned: 5.56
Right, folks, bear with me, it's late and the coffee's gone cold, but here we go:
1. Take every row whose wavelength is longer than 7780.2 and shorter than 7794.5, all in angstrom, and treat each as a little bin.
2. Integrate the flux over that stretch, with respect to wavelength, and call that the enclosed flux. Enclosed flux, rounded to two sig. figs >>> 72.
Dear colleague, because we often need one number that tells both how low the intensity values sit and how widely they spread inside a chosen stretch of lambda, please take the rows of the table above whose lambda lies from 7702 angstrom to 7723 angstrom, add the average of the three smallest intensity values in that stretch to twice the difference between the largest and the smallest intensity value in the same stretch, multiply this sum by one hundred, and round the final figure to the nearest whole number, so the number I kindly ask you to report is 700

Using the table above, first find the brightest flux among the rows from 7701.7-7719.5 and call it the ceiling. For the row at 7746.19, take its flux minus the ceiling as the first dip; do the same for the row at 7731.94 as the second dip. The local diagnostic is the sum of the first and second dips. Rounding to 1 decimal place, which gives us -1.9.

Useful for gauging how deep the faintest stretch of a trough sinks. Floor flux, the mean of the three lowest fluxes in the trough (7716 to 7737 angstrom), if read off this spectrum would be 5.14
